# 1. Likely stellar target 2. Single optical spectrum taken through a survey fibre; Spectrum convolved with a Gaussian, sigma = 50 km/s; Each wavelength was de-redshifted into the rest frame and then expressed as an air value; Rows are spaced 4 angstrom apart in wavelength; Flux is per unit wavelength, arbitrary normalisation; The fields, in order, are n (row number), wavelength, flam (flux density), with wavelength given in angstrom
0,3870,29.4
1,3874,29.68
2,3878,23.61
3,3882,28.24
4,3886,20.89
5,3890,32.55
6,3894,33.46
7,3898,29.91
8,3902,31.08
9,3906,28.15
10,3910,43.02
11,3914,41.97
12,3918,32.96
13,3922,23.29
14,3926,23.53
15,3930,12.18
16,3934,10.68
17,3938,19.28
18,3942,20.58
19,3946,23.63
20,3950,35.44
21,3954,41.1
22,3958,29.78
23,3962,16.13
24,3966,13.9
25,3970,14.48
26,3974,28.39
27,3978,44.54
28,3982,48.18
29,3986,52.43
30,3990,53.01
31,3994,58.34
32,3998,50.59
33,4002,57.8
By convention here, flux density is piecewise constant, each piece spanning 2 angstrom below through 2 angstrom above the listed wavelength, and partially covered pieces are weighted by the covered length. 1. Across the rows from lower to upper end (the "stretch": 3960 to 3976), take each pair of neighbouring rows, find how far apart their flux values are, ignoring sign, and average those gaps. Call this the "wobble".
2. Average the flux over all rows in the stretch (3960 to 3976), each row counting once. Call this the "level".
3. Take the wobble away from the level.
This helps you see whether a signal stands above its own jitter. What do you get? 13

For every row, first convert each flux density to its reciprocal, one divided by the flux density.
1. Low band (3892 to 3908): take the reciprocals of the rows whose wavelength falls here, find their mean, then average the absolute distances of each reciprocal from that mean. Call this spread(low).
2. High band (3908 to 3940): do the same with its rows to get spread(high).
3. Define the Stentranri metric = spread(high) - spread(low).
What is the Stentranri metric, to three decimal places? 0.019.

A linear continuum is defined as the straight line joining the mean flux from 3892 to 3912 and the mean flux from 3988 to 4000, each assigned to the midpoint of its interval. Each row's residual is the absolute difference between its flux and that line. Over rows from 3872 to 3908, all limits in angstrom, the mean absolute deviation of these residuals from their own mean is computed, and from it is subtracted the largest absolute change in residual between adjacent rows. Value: -6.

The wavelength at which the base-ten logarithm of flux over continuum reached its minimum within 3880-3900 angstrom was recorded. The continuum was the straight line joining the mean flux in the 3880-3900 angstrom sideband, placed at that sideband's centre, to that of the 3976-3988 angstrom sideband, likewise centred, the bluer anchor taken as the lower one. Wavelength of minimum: 3886 angstrom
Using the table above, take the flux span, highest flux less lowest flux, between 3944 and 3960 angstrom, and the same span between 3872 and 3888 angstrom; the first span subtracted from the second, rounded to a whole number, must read -9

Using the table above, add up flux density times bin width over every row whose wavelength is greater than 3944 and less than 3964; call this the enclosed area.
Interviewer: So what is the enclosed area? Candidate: 584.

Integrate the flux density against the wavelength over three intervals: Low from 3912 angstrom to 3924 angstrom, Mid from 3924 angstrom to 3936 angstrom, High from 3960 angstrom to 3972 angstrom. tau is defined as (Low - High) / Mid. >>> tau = 1.2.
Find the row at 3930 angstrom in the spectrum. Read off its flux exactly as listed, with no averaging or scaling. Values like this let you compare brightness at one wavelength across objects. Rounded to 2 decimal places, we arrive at 12.18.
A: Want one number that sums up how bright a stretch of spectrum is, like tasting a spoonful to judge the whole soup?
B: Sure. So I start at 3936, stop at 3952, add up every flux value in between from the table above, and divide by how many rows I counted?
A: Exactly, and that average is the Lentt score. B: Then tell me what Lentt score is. 25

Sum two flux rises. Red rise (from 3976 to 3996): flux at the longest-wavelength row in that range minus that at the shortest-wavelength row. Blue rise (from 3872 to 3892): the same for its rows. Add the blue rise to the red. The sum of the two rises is 17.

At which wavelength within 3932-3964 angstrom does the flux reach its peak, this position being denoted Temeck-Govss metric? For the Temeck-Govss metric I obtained 3954 angstrom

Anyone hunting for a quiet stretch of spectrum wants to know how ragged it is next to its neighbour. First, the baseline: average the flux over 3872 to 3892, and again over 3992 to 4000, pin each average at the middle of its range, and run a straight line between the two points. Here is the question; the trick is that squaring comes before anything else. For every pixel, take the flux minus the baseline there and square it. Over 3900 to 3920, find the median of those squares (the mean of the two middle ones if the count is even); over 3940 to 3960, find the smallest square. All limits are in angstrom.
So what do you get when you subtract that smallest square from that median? 11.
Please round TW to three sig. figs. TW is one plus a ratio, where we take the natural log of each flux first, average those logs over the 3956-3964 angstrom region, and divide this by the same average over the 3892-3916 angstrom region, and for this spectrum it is 1.87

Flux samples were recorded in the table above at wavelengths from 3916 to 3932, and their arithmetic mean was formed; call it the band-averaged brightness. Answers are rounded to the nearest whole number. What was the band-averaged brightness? 23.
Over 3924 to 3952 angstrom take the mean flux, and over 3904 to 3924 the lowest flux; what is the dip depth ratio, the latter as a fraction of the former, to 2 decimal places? 1.12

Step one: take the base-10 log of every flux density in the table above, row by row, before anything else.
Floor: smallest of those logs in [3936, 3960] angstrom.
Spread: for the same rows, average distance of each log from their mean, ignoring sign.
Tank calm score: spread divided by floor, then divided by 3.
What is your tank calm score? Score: 0.029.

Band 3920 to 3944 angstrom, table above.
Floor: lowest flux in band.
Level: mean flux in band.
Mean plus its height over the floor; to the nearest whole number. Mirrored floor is 26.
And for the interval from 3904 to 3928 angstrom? 41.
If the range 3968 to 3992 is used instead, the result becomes 66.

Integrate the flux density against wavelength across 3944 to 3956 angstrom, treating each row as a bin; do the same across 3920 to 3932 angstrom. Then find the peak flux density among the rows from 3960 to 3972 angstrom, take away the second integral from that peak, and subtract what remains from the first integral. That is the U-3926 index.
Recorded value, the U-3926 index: 621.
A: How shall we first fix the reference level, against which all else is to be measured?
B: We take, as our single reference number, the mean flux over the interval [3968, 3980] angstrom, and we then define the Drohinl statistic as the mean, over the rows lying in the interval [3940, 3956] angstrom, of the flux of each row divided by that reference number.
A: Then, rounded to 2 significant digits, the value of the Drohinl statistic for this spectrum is 1.0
